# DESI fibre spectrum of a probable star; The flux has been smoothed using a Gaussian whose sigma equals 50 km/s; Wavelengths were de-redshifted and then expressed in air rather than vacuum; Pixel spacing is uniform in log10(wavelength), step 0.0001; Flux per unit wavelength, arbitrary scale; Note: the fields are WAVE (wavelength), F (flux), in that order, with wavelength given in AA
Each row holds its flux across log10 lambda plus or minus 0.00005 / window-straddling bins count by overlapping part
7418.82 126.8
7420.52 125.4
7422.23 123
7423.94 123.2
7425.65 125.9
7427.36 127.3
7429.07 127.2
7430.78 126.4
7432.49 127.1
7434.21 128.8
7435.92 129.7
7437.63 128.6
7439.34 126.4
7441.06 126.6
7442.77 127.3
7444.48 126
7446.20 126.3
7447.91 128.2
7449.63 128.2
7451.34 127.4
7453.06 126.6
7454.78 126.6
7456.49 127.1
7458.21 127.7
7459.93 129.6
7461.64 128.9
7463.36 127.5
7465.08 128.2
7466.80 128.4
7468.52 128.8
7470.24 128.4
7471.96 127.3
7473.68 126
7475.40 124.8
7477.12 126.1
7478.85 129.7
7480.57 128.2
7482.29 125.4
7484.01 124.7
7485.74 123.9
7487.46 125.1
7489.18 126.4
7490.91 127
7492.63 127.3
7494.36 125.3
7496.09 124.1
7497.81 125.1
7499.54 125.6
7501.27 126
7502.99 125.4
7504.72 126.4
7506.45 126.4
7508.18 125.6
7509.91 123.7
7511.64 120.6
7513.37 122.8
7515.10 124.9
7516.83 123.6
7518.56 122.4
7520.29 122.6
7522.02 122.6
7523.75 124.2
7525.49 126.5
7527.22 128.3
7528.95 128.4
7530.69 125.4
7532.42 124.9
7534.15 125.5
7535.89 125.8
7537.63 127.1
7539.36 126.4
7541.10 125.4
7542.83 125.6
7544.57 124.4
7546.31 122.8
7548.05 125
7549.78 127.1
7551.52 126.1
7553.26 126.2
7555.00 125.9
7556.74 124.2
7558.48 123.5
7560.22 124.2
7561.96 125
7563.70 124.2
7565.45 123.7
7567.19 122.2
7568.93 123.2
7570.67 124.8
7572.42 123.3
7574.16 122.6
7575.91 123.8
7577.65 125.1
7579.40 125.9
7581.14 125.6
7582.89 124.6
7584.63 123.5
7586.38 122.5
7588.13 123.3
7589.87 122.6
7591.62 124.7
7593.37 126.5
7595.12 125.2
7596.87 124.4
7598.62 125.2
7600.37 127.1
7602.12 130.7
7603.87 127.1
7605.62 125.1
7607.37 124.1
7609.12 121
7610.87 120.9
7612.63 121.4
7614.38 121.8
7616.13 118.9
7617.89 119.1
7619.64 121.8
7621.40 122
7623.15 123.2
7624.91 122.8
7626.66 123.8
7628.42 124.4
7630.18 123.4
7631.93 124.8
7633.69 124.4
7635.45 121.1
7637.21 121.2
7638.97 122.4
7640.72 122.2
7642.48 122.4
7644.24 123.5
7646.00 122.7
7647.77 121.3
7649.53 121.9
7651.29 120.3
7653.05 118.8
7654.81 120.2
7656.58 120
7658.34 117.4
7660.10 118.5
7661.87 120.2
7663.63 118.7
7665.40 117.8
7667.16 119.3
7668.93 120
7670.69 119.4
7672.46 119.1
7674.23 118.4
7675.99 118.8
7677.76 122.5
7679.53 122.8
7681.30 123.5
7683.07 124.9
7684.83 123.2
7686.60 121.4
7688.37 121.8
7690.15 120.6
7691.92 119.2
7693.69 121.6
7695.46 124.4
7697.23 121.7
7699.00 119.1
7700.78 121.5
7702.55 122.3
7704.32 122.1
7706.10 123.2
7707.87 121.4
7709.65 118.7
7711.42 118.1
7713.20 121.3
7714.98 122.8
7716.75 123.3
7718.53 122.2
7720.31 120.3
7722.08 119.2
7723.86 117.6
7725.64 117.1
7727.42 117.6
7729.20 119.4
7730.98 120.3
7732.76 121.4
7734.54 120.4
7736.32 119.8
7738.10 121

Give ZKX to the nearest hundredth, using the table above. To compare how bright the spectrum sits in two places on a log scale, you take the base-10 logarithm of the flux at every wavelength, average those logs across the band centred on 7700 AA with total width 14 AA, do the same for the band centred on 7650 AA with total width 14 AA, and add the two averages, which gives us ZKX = 4.17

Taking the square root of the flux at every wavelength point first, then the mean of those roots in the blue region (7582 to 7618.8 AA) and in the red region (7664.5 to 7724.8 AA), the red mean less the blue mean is -0.127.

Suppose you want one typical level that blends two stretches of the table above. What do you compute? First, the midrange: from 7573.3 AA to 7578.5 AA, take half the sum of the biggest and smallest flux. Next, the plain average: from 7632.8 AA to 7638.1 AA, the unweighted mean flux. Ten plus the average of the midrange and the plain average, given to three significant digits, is 133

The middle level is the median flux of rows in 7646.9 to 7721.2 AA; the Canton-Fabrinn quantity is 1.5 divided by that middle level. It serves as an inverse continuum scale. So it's 0.0124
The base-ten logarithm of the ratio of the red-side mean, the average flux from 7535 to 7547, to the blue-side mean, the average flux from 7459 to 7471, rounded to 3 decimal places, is -0.011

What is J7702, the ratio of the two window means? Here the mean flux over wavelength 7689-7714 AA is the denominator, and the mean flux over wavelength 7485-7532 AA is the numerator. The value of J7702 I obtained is 1.03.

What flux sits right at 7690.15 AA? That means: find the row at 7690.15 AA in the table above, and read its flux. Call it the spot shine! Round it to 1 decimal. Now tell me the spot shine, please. 120.6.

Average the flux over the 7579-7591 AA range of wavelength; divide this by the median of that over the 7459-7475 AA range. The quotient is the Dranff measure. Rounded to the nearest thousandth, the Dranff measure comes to 0.966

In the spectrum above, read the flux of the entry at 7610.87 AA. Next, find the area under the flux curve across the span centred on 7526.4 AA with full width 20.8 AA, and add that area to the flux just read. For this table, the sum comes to 2721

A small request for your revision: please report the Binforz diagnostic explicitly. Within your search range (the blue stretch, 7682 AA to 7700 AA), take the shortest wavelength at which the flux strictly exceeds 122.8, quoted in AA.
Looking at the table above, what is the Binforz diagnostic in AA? 7683.07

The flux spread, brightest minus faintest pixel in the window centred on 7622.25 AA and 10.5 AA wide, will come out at 4.70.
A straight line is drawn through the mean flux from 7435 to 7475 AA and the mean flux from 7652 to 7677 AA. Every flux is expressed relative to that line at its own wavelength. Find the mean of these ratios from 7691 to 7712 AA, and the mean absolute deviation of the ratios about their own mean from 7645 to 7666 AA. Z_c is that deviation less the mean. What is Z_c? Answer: -1.02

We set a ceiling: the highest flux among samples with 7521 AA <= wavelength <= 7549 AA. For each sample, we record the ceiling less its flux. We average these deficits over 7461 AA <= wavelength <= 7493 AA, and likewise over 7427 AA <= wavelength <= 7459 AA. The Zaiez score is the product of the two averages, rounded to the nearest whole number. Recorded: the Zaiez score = 2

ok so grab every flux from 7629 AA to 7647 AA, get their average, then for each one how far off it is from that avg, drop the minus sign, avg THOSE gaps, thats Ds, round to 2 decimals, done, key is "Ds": 0.97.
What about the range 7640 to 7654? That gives 1.13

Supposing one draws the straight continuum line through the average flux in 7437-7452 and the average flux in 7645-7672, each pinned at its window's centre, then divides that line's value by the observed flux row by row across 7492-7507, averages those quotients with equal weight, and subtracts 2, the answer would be -1.00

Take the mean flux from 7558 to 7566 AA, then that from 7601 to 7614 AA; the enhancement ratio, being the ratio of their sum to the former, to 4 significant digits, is 2.002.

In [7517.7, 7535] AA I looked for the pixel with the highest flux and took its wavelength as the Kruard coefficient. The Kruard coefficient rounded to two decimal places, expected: 7528.95 AA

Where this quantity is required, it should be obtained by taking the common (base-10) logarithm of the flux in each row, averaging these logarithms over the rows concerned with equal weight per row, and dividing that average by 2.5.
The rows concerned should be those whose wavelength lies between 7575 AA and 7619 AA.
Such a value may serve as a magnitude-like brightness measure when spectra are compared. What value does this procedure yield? 0.837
